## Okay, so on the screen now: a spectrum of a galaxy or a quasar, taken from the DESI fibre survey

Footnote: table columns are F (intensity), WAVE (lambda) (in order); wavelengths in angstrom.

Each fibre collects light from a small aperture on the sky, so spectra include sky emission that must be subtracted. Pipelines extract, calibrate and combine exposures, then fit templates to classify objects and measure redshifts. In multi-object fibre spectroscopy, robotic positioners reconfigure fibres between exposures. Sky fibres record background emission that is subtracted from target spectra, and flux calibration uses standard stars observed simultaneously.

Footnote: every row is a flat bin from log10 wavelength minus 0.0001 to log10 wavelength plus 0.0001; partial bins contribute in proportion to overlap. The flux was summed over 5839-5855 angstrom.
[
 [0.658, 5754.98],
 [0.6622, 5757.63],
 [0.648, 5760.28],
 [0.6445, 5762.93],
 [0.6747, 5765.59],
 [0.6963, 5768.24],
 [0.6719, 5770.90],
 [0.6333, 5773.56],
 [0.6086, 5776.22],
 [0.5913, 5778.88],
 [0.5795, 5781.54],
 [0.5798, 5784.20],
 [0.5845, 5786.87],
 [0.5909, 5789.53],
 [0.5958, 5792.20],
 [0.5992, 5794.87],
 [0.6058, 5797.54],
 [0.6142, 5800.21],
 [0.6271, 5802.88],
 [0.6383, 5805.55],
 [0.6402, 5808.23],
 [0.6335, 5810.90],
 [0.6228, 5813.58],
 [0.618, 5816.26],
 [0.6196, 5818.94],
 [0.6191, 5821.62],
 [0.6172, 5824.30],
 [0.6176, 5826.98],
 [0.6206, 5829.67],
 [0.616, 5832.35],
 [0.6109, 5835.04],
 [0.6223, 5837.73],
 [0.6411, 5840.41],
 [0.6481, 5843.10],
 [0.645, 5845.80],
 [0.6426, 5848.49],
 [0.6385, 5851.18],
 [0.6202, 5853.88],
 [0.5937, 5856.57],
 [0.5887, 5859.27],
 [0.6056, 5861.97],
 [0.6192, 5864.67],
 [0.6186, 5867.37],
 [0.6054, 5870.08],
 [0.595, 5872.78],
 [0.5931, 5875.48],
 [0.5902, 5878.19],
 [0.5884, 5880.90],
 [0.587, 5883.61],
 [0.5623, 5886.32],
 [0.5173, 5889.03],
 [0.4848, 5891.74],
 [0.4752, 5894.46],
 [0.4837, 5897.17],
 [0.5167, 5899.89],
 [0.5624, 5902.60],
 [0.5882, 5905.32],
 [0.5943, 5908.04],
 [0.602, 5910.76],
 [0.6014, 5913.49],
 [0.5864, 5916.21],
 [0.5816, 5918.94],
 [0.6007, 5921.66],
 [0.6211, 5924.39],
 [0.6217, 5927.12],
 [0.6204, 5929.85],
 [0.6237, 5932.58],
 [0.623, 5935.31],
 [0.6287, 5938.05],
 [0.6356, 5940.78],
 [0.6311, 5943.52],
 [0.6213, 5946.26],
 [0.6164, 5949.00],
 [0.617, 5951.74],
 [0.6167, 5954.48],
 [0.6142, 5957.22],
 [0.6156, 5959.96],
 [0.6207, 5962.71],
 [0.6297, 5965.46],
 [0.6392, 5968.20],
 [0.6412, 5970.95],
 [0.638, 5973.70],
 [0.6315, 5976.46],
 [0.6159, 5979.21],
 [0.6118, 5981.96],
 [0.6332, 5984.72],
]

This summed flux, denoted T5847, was 3.84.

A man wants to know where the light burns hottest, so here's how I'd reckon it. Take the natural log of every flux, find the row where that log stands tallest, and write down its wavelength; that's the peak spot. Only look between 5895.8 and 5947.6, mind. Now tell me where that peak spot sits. 5940.78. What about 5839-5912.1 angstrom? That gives 5843.10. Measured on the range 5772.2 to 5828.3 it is 5808.23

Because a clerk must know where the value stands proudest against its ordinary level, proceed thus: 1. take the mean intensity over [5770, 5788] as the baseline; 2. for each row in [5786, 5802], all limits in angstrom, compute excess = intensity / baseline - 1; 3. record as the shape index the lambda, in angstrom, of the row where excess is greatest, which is 5800.21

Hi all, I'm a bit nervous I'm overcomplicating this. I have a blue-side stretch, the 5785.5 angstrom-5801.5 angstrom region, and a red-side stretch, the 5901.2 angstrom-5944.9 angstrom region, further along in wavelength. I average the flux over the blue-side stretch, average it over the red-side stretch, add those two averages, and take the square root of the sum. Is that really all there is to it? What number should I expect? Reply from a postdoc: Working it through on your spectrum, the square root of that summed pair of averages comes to 1.10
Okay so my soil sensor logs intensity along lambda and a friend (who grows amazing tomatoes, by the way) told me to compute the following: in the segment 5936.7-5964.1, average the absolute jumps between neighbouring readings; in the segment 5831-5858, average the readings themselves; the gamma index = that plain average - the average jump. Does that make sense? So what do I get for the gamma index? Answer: 0.624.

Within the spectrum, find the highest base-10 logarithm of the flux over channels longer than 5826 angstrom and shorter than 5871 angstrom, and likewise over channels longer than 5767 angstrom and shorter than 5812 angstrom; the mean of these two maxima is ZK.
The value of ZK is -0.173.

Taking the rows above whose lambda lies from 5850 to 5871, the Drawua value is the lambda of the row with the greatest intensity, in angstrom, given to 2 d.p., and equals 5851.18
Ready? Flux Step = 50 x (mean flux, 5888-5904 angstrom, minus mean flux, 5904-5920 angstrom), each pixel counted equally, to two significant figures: -4.3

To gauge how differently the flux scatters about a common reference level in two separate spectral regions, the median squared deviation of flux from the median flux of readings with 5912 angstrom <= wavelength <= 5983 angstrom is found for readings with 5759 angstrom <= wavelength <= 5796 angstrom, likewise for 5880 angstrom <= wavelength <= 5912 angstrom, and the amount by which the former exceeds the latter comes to -0.0025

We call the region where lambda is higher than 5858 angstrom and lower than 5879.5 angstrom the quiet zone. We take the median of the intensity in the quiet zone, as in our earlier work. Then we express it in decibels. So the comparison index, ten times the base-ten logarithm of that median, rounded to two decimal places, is -2.22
